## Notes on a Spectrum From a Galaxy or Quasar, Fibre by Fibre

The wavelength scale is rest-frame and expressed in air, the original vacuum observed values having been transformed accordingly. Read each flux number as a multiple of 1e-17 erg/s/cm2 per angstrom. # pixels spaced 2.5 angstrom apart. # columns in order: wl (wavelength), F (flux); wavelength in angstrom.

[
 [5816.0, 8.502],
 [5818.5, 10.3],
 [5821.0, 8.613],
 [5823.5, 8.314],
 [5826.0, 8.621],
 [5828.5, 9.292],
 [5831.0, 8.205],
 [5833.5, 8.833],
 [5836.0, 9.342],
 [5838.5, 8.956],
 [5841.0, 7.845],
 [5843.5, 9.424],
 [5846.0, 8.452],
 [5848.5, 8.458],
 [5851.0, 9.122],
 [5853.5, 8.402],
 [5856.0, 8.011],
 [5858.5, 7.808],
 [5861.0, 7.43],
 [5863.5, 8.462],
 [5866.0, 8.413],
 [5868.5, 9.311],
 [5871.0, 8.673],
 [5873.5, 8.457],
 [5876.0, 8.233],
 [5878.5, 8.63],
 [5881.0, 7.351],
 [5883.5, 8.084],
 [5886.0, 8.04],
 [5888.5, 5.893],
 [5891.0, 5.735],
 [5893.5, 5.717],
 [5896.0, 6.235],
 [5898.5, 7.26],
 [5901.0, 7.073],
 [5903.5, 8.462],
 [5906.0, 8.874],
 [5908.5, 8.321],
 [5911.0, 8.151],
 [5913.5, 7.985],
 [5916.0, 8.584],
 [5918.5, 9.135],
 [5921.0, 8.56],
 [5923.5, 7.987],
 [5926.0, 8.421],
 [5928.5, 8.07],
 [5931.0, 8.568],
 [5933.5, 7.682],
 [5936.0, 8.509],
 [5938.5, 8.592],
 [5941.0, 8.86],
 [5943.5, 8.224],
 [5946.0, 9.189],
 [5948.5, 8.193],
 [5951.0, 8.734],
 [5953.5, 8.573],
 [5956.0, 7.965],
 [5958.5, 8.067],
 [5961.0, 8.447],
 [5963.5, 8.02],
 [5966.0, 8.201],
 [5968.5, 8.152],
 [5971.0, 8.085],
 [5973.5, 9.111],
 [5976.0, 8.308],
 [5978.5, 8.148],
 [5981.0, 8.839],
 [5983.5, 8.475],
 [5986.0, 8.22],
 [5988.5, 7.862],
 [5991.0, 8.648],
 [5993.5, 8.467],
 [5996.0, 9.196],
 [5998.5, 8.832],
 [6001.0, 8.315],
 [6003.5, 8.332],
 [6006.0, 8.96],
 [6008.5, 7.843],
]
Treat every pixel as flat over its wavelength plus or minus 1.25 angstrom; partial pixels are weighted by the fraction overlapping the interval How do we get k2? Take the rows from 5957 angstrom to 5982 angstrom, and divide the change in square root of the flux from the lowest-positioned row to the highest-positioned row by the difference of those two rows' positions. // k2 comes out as 0.006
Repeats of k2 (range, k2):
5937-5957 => -0.006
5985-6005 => 0.001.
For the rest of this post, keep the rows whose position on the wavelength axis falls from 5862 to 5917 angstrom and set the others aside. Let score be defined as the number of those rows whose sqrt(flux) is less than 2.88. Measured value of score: 12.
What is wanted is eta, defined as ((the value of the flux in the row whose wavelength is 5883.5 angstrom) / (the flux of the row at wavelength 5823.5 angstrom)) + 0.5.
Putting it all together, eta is 1.47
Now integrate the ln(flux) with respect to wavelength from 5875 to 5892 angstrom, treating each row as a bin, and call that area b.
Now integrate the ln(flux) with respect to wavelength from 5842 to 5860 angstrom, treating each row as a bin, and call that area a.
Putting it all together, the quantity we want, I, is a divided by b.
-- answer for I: 1.13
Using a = 38.5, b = 33.9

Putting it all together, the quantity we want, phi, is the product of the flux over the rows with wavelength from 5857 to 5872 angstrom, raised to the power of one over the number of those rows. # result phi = 8.33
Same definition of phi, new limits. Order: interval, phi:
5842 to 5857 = 8.63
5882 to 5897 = 6.54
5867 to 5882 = 8.42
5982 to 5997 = 8.47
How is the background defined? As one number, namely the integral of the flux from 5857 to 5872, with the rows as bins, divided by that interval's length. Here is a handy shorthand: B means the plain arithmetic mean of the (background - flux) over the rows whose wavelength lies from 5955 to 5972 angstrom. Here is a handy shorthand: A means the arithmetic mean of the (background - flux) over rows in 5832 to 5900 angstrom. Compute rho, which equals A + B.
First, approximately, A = 0.32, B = 0.2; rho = 0.5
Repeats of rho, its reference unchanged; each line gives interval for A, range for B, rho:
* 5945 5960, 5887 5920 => 0.7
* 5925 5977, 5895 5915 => 0.5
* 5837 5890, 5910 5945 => 0.0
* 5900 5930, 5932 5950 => -0.1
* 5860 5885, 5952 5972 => 0.2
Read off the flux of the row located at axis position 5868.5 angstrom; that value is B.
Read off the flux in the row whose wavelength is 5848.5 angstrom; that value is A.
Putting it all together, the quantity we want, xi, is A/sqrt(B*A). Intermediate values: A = 8.458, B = 9.311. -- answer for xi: 0.95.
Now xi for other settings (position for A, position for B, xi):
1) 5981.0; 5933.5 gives 1.07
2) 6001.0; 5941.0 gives 0.97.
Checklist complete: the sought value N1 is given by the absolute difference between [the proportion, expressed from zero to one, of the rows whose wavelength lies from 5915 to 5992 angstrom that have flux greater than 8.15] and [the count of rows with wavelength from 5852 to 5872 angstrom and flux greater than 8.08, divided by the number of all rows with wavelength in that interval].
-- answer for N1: 0.08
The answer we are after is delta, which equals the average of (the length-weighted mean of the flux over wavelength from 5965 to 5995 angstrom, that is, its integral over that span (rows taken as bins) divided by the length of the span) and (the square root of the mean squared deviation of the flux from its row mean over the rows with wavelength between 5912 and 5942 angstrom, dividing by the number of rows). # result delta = 4.39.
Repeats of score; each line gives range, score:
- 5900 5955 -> 8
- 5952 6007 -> 9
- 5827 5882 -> 7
